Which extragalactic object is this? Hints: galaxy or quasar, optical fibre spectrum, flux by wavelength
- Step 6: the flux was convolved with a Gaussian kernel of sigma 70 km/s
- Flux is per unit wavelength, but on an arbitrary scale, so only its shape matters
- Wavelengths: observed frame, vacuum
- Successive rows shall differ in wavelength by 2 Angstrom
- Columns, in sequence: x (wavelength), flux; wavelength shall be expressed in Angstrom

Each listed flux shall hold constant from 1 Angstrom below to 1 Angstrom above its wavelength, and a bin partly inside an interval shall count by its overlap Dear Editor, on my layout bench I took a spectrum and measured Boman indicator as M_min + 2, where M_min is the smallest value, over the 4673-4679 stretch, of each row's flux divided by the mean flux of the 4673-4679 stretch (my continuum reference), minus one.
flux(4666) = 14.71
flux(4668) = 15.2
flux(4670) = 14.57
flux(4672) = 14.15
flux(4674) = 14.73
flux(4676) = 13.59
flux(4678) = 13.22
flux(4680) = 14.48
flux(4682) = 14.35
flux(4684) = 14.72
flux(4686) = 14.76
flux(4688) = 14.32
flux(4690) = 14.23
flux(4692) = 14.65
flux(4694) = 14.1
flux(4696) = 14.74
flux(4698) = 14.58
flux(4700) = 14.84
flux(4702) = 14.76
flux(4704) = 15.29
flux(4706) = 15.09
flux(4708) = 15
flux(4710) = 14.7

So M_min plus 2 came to 1.95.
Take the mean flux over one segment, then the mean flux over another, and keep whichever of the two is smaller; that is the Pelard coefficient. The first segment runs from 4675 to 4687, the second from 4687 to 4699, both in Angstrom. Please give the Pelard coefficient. 14.2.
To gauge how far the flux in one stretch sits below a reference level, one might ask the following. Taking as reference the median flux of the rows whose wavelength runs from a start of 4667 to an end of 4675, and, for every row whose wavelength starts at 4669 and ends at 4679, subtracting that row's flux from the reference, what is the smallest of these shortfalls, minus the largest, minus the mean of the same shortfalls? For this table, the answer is -2.1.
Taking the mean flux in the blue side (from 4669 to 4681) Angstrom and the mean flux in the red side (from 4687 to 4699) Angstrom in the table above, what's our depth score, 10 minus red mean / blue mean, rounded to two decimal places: 8.98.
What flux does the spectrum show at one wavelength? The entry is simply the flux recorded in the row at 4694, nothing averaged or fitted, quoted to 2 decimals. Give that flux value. 14.10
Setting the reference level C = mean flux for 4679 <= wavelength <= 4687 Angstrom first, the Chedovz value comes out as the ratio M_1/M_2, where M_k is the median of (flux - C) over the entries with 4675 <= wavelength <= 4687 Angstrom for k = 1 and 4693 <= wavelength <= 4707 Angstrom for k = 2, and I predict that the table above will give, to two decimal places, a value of -0.89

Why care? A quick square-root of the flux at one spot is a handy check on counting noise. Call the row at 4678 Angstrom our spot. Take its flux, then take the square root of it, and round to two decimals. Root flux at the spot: 3.64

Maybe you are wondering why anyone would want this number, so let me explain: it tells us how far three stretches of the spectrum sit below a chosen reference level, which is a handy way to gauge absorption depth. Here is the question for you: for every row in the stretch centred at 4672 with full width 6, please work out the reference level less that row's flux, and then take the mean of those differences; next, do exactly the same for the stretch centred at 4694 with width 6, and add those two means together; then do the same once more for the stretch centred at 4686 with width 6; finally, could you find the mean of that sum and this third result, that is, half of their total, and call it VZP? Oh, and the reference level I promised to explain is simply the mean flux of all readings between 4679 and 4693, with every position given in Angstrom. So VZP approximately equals 0.0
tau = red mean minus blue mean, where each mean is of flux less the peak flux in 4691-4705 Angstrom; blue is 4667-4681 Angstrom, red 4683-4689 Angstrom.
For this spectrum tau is 0.3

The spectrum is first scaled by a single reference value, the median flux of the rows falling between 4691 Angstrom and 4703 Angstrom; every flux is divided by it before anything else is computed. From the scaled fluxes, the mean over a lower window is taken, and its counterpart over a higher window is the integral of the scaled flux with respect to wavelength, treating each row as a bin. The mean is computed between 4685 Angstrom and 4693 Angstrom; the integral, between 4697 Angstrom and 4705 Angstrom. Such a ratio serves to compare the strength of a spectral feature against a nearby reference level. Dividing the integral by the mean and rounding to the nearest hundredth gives 8.21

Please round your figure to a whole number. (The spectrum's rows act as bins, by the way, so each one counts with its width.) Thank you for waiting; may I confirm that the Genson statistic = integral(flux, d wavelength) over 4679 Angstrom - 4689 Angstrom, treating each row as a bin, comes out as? 145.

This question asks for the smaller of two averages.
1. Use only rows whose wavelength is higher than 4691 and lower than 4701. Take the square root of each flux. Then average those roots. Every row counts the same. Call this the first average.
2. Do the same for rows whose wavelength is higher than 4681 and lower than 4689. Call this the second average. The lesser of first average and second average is 3.813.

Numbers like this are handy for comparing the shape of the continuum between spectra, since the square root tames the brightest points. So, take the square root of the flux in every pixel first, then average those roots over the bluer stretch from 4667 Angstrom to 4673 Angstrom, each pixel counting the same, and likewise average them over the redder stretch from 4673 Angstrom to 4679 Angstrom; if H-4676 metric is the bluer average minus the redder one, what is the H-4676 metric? 0.11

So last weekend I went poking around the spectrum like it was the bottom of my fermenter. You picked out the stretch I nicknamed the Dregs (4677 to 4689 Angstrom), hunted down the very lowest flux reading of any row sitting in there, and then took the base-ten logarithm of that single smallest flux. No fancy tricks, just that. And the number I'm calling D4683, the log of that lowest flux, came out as 1.12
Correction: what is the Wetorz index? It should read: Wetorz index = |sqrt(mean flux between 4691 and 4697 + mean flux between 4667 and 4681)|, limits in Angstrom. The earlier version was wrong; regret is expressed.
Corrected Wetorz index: 5.36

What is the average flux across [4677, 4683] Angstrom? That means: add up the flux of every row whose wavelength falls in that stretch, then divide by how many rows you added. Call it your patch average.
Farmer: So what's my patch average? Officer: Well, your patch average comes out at 14.0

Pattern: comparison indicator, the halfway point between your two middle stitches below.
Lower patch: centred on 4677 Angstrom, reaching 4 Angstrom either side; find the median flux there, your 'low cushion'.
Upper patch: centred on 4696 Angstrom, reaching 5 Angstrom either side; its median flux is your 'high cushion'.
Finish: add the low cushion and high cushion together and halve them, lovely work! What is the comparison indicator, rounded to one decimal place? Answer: 14.3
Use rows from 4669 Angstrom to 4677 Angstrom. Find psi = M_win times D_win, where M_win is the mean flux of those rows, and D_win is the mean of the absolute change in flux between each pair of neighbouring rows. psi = 10.2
